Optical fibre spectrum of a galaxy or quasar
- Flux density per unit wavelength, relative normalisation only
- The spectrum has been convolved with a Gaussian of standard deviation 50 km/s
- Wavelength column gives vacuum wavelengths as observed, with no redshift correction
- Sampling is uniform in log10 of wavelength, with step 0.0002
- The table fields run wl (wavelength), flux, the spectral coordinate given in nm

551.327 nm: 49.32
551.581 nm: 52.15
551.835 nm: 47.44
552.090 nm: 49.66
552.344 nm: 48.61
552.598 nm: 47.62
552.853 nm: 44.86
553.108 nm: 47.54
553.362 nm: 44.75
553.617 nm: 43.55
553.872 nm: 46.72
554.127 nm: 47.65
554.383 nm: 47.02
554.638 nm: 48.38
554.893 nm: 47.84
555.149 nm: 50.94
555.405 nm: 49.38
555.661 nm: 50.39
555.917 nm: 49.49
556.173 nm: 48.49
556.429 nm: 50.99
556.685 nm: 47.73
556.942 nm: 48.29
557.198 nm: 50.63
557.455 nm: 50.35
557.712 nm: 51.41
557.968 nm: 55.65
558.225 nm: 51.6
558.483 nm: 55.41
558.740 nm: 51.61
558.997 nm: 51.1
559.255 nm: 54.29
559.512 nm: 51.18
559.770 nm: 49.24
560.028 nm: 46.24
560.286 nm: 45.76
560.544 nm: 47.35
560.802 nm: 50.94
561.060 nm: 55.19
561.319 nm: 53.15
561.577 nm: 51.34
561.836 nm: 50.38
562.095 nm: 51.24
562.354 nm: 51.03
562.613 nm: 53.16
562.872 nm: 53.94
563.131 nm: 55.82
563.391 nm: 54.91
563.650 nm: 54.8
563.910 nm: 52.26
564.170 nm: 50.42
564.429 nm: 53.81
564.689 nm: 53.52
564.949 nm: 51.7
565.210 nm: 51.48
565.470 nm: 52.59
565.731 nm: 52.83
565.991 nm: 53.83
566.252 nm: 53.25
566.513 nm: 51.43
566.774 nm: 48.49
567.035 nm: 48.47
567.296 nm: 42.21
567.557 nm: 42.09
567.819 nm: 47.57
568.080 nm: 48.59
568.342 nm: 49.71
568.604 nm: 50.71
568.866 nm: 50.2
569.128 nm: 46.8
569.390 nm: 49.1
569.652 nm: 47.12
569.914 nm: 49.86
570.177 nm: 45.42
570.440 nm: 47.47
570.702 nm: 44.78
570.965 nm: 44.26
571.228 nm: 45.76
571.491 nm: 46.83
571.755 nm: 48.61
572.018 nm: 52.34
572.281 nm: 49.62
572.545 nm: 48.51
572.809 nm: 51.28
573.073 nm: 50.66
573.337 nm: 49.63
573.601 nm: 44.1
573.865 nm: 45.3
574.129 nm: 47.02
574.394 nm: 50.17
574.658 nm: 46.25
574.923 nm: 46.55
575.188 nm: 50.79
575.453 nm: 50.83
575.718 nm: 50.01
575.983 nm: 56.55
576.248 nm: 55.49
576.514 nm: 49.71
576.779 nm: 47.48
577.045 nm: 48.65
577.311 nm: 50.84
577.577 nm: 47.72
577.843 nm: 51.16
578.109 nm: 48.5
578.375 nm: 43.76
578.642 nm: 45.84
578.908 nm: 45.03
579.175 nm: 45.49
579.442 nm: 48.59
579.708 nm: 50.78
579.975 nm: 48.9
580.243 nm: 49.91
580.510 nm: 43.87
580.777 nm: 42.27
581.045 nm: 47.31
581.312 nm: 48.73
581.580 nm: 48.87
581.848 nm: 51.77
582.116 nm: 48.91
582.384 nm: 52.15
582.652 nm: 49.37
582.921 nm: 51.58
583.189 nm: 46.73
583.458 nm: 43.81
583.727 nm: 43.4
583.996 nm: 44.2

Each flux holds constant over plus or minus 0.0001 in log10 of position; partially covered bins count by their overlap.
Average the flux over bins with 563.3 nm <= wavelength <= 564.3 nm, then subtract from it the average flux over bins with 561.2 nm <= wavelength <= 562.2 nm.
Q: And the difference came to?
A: 2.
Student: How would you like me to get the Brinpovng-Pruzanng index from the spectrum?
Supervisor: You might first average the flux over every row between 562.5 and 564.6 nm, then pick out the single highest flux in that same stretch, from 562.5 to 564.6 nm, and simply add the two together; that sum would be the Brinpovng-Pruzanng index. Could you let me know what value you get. 109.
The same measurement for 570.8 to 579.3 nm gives 105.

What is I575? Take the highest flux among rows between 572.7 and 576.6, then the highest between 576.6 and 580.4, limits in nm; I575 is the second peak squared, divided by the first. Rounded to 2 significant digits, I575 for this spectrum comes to 46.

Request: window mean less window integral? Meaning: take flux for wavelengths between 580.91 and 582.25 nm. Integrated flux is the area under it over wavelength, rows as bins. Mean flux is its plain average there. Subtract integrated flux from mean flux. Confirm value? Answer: -16.7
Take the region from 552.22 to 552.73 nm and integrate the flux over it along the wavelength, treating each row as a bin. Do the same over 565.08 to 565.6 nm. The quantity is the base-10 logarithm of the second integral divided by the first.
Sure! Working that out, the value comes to 0.04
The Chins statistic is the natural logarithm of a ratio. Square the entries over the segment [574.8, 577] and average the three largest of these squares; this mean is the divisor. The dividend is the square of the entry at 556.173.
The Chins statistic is -0.23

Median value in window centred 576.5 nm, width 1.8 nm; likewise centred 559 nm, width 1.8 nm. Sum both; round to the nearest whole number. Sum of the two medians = 102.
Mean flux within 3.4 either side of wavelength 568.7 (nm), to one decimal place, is 48.5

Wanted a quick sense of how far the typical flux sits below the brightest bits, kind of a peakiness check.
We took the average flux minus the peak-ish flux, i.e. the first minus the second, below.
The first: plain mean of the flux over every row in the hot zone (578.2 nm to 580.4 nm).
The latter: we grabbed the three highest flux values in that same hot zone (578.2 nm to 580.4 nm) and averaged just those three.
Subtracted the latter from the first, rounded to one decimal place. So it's -2.6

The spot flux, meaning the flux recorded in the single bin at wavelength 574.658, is 46.25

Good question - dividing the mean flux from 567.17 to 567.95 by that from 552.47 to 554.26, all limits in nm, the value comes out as 0.954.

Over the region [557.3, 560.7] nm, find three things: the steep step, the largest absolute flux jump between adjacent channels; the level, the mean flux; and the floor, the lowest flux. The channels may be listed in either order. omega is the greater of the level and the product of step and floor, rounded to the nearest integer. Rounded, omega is 194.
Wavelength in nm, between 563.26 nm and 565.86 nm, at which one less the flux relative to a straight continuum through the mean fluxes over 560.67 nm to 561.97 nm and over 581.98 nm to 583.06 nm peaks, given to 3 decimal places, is 564.170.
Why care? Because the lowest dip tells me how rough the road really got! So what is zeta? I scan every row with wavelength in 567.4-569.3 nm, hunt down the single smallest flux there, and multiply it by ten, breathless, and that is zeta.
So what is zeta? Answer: 421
